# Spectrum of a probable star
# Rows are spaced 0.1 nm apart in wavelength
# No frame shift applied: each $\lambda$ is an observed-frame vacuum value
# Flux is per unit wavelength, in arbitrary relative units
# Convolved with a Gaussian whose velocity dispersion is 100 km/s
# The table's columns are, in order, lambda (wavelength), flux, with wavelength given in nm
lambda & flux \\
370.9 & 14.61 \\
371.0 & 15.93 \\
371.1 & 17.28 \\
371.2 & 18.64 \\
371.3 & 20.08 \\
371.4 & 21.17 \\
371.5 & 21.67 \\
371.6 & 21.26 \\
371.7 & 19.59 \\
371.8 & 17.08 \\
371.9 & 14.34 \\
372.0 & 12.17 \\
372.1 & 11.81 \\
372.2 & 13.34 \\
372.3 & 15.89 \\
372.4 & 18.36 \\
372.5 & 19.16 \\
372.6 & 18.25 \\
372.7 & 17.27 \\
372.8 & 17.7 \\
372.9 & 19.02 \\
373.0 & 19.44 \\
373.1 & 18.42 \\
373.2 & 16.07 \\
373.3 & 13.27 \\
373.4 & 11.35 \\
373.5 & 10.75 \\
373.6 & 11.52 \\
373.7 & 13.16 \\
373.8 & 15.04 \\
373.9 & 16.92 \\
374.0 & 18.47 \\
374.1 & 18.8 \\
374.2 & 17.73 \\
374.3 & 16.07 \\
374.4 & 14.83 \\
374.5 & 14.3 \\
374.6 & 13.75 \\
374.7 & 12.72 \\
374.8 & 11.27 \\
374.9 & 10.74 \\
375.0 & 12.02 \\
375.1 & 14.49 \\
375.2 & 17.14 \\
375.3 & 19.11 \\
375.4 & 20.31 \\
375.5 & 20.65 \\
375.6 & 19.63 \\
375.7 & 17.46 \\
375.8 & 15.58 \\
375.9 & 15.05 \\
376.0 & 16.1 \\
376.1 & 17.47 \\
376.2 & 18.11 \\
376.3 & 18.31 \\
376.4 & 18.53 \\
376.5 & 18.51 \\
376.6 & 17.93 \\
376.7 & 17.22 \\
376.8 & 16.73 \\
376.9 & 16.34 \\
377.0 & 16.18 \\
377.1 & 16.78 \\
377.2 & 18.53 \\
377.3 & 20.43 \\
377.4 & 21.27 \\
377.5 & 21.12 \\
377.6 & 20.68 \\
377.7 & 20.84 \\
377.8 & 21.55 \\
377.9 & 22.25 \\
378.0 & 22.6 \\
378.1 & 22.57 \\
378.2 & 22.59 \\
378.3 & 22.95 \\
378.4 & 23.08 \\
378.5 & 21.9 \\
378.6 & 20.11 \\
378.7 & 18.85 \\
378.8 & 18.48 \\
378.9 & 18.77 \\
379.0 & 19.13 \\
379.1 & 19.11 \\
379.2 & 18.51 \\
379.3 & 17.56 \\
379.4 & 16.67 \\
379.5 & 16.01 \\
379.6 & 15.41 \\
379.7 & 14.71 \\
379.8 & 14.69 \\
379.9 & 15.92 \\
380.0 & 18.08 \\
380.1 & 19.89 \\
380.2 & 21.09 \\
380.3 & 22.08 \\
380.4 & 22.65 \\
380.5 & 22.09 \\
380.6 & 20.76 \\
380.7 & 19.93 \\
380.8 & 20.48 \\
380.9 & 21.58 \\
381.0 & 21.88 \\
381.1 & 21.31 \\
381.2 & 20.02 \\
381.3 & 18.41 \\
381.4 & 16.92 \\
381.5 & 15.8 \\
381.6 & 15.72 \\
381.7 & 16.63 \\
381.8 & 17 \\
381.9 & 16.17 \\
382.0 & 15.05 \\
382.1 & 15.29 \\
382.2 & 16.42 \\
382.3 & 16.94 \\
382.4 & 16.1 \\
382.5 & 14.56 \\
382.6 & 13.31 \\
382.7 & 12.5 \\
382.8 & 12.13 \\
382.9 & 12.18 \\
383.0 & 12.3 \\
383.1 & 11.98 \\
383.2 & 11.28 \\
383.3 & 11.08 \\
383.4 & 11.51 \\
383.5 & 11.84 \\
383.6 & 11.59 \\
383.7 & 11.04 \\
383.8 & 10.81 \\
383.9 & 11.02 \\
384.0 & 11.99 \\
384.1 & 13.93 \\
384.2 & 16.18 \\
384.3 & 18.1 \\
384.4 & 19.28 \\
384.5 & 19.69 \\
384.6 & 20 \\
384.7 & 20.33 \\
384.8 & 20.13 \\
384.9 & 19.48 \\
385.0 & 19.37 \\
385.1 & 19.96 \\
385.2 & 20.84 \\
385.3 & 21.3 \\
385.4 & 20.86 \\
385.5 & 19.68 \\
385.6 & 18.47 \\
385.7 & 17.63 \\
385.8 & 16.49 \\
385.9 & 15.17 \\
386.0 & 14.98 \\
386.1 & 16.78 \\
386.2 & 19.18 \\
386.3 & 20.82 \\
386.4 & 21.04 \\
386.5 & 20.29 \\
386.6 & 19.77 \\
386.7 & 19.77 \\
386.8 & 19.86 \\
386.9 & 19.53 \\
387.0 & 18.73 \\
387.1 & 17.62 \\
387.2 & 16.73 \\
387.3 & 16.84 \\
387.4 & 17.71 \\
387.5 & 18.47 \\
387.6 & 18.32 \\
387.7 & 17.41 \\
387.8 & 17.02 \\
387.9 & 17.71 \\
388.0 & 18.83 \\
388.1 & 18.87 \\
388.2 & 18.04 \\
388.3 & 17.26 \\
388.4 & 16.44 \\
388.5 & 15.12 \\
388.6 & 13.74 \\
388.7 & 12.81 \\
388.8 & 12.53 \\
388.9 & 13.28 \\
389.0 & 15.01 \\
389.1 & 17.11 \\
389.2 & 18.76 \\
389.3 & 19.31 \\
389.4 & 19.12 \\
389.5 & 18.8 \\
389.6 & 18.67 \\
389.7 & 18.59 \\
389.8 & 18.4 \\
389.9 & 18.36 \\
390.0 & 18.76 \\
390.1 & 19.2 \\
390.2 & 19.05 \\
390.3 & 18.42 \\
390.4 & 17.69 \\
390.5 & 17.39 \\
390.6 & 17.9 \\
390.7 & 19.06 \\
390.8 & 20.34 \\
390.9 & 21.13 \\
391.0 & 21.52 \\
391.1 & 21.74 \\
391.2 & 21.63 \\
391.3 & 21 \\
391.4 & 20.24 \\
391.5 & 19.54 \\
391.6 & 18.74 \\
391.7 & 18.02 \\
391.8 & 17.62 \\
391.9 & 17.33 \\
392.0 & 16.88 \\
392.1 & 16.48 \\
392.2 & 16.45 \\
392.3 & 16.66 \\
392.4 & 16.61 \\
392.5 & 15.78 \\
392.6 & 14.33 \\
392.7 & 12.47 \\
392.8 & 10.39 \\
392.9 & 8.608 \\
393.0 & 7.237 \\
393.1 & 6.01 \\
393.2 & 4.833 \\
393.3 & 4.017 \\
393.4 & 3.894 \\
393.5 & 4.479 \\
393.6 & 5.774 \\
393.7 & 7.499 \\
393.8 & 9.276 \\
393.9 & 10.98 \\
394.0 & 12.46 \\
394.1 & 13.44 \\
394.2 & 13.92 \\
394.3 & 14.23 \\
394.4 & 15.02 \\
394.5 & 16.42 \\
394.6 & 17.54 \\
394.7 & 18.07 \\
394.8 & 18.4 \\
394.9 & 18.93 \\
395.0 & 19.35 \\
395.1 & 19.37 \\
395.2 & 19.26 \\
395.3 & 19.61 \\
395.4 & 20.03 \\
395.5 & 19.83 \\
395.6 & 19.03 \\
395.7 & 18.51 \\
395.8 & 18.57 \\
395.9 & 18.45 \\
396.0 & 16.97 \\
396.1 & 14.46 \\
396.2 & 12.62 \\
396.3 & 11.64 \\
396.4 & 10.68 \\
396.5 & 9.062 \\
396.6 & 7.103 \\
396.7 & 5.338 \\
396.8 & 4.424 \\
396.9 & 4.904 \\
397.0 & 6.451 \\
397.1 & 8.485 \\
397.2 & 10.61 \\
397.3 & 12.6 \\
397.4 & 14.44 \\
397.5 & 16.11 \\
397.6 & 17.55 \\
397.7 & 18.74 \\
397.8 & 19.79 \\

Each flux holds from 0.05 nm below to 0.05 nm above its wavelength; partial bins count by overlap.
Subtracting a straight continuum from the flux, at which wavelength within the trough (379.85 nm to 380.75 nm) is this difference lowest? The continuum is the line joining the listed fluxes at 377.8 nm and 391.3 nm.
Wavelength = 379.9 nm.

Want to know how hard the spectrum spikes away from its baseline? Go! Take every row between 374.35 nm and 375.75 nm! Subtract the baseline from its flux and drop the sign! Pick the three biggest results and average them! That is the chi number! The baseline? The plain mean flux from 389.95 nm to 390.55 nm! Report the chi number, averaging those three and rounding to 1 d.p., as 7.1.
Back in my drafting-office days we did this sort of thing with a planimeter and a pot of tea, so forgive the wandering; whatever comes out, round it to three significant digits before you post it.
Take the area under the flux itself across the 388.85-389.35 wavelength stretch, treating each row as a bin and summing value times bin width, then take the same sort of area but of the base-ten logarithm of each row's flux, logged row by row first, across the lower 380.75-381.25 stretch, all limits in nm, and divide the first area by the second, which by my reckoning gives 12.6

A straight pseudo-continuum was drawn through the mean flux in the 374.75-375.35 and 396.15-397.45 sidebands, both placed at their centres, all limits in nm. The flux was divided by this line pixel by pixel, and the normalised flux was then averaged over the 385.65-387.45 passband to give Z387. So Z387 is 1.59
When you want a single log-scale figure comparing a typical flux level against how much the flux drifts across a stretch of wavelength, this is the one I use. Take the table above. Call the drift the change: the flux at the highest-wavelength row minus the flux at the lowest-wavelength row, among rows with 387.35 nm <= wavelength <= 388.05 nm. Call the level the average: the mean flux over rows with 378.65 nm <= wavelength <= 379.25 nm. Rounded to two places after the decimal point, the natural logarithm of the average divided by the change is 2.82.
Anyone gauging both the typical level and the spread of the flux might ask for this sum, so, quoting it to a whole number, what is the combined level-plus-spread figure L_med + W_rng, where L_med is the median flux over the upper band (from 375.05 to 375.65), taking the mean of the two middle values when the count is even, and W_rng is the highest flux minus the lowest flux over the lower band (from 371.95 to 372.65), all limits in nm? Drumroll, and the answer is 27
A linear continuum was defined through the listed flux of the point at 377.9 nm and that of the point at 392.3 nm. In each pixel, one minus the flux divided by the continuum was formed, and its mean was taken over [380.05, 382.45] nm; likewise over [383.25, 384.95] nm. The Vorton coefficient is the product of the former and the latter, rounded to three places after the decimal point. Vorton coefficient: 0.025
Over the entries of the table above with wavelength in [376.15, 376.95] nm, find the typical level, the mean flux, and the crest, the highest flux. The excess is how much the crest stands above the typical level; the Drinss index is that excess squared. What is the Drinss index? 0.7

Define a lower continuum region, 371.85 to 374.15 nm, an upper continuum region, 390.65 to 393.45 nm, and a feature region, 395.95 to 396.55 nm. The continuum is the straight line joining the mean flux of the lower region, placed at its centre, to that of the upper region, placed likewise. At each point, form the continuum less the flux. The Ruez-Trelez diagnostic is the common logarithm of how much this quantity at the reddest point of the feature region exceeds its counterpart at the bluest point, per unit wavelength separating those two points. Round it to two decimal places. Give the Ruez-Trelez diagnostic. 1.20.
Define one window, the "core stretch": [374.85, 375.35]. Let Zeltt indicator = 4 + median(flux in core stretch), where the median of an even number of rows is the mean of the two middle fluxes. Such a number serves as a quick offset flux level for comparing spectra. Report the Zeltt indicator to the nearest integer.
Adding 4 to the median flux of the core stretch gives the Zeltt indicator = 18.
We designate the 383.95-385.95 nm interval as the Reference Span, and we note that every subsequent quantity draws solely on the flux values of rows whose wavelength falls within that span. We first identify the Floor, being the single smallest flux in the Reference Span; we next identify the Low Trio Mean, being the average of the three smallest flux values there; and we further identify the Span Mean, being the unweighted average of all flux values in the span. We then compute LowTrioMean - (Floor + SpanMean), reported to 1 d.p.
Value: -16.7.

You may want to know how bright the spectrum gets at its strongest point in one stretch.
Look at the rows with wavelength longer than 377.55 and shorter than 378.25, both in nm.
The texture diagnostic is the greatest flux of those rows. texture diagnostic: 22.6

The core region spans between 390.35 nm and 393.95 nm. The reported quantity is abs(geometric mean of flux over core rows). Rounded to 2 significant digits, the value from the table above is 13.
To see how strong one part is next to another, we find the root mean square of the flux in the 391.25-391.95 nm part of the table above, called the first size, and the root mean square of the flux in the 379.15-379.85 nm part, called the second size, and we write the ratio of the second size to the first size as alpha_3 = 0.86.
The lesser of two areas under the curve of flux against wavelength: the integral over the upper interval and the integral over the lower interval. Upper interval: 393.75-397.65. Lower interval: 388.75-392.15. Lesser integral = 55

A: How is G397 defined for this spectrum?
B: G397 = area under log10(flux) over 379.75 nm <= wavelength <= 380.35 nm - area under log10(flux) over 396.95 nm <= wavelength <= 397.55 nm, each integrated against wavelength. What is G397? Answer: 0.14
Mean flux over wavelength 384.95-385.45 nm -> 20.5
